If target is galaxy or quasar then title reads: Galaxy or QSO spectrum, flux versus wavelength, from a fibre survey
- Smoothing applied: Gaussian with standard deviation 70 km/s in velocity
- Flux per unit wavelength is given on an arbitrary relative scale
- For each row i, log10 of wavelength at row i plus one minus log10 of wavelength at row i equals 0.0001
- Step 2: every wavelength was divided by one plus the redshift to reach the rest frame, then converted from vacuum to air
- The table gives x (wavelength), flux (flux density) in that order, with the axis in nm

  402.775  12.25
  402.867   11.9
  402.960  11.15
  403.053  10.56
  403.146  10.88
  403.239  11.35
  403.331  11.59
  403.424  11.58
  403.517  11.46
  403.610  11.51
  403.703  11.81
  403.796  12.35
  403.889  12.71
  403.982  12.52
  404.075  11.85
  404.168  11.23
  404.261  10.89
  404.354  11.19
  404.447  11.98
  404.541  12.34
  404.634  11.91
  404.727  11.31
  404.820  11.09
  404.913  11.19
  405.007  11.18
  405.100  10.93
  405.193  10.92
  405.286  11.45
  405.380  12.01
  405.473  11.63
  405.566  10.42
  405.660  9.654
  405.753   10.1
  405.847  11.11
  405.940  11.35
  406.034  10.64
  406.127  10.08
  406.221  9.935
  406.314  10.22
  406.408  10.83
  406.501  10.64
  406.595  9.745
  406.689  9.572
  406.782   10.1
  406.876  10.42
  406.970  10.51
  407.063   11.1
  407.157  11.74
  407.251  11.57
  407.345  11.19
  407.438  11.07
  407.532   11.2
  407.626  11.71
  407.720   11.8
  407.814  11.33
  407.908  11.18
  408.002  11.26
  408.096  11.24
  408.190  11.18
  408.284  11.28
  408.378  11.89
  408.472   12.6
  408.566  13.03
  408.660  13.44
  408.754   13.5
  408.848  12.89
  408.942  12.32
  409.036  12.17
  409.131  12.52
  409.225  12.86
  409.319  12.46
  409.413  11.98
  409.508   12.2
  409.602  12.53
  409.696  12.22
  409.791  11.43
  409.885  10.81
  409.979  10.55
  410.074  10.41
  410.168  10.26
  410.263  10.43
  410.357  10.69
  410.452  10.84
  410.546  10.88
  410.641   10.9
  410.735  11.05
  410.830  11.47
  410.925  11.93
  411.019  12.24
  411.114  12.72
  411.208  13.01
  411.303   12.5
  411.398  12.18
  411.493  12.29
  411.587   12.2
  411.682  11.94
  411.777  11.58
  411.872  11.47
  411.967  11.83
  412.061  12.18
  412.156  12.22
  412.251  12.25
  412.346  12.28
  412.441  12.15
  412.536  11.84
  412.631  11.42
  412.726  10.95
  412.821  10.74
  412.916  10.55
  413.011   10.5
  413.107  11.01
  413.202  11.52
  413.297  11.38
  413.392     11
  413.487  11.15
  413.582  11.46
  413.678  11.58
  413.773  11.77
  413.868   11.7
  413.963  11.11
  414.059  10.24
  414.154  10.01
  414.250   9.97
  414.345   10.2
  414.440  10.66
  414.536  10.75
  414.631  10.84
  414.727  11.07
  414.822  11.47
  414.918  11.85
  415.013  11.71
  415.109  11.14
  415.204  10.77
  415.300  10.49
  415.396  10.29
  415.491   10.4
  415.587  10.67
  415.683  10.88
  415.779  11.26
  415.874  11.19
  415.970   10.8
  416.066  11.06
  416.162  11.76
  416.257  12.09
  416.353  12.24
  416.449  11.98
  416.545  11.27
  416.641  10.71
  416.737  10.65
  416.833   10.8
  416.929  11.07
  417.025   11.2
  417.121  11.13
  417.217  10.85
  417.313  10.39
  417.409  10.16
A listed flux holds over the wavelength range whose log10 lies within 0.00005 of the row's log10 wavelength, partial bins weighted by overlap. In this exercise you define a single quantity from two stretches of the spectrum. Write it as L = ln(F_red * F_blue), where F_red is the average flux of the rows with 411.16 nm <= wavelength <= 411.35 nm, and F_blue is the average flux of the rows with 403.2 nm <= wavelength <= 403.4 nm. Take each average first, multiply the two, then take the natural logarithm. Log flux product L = 4.99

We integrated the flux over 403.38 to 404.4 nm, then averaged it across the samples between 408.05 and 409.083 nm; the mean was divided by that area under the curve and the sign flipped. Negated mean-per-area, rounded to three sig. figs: -1.03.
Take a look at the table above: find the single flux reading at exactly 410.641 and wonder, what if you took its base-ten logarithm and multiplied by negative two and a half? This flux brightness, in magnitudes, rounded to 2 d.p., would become -2.59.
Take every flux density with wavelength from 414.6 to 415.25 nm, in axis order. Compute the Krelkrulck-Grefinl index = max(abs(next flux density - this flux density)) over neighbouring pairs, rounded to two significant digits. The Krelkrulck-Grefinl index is 0.57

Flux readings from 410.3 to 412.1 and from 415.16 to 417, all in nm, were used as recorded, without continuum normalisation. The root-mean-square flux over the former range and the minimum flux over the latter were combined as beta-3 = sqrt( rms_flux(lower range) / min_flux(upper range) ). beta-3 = 1.07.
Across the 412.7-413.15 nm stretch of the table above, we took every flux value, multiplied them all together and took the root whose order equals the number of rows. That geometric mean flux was 10.7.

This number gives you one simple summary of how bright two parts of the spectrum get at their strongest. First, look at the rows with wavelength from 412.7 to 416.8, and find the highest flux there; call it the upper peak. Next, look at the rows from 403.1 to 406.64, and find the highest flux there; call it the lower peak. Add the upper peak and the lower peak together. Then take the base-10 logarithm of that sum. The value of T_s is 1.40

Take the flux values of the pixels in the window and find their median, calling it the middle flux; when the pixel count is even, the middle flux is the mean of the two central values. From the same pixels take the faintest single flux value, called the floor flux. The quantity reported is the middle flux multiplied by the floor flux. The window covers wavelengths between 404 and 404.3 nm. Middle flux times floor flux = 122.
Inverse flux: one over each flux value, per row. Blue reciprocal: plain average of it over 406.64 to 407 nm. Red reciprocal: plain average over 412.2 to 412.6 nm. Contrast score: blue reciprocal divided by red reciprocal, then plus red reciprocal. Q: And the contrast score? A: 1.28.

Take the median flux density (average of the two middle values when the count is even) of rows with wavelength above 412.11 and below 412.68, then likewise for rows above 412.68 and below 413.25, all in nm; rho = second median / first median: 0.89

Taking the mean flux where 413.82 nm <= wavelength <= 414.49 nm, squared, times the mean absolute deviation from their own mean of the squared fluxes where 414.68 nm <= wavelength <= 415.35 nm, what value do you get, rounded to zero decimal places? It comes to 993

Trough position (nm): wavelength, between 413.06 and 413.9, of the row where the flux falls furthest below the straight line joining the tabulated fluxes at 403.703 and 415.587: 413.107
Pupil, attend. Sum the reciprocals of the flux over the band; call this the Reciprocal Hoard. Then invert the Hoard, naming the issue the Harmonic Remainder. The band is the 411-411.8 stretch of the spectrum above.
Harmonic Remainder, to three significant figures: 1.36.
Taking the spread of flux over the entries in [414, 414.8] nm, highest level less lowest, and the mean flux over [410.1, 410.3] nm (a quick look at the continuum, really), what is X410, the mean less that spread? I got 9.2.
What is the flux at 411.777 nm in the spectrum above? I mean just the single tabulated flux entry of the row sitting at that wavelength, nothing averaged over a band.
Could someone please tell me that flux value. 11.58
